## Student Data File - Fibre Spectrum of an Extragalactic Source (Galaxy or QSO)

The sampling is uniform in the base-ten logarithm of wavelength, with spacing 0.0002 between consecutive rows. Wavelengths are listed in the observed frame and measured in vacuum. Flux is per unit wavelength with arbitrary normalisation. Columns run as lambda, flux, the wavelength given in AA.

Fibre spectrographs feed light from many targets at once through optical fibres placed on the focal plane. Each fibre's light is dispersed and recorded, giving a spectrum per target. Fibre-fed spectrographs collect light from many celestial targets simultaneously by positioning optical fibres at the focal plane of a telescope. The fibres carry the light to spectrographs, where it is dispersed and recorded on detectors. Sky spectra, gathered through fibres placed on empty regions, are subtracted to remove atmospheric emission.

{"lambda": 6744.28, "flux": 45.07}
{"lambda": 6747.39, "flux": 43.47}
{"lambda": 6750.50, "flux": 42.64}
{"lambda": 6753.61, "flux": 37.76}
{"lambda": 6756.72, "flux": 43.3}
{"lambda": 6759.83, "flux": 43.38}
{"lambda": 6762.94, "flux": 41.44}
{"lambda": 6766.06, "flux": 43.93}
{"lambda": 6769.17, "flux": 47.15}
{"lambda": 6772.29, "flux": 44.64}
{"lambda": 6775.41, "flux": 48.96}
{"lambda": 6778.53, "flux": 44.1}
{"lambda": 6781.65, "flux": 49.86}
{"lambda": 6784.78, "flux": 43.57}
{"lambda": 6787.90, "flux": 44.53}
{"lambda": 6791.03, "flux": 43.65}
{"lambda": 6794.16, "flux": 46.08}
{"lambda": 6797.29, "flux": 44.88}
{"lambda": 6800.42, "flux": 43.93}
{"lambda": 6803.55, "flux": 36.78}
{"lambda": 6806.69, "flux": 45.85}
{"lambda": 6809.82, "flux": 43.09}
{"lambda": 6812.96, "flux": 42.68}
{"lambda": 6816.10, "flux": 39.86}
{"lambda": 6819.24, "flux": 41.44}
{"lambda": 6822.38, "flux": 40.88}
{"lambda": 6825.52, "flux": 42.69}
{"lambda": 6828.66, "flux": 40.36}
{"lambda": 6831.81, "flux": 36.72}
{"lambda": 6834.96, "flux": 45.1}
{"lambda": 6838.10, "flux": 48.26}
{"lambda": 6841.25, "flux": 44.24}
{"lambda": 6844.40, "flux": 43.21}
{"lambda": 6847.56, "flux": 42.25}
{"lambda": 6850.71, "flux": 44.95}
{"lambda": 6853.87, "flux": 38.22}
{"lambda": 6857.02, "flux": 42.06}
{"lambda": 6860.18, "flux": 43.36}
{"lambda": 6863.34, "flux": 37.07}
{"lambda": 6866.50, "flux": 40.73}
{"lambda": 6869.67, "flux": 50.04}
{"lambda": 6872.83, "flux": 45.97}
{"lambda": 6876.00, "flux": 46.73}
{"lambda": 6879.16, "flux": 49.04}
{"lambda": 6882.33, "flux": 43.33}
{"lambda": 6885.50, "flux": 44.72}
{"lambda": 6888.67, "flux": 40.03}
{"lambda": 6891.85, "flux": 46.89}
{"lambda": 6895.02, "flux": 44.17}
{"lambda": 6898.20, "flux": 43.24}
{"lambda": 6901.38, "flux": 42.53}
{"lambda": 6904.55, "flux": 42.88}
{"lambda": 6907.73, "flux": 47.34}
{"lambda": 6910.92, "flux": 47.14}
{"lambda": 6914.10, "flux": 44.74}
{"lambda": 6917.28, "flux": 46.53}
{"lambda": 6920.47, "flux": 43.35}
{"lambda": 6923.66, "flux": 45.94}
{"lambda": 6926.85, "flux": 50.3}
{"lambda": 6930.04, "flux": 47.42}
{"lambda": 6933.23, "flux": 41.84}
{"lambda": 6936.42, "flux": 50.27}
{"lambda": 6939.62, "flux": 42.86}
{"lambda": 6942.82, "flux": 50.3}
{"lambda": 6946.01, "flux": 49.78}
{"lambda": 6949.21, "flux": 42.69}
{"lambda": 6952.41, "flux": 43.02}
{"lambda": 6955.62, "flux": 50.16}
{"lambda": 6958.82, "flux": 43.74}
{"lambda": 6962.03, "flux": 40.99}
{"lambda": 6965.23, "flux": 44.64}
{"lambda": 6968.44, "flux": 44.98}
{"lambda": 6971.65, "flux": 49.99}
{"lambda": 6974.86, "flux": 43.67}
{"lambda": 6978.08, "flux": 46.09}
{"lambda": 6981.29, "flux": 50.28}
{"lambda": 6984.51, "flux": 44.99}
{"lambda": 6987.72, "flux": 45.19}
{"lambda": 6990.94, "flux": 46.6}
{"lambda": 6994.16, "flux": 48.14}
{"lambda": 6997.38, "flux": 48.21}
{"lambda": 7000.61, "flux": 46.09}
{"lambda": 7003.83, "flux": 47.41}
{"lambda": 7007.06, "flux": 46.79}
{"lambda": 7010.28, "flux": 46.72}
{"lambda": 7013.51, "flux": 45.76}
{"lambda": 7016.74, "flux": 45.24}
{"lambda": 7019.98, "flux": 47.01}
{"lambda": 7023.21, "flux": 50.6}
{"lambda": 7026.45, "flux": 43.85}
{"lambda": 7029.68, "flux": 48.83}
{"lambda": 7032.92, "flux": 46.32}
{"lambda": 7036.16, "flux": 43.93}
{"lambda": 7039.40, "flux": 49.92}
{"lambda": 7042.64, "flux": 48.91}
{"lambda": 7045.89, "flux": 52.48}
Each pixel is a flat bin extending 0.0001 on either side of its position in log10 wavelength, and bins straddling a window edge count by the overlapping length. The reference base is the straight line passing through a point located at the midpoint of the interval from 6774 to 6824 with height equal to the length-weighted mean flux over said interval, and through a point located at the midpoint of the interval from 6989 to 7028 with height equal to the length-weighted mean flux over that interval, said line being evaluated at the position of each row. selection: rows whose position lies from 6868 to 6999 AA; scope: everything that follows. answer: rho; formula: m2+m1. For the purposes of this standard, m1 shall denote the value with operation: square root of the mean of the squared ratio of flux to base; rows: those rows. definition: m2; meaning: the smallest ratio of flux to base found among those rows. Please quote 1.89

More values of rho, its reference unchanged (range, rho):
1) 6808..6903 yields 1.80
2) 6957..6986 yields 1.87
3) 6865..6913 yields 1.89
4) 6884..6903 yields 1.86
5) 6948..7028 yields 1.88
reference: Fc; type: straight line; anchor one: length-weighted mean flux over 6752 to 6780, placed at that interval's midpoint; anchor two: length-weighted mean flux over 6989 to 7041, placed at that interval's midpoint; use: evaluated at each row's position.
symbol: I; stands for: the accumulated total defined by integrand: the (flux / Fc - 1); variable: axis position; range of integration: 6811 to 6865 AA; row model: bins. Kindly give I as -3.4 AA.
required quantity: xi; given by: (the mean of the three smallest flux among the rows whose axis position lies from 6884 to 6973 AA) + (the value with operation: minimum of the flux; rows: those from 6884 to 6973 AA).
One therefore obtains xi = 81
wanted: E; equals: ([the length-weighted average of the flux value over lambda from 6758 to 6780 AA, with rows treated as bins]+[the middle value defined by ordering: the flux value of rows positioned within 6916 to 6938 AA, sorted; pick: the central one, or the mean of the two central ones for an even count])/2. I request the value 45.7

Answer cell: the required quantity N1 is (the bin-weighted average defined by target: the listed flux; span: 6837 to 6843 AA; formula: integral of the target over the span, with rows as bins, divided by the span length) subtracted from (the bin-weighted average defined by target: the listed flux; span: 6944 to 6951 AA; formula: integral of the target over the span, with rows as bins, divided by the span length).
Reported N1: 0.4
